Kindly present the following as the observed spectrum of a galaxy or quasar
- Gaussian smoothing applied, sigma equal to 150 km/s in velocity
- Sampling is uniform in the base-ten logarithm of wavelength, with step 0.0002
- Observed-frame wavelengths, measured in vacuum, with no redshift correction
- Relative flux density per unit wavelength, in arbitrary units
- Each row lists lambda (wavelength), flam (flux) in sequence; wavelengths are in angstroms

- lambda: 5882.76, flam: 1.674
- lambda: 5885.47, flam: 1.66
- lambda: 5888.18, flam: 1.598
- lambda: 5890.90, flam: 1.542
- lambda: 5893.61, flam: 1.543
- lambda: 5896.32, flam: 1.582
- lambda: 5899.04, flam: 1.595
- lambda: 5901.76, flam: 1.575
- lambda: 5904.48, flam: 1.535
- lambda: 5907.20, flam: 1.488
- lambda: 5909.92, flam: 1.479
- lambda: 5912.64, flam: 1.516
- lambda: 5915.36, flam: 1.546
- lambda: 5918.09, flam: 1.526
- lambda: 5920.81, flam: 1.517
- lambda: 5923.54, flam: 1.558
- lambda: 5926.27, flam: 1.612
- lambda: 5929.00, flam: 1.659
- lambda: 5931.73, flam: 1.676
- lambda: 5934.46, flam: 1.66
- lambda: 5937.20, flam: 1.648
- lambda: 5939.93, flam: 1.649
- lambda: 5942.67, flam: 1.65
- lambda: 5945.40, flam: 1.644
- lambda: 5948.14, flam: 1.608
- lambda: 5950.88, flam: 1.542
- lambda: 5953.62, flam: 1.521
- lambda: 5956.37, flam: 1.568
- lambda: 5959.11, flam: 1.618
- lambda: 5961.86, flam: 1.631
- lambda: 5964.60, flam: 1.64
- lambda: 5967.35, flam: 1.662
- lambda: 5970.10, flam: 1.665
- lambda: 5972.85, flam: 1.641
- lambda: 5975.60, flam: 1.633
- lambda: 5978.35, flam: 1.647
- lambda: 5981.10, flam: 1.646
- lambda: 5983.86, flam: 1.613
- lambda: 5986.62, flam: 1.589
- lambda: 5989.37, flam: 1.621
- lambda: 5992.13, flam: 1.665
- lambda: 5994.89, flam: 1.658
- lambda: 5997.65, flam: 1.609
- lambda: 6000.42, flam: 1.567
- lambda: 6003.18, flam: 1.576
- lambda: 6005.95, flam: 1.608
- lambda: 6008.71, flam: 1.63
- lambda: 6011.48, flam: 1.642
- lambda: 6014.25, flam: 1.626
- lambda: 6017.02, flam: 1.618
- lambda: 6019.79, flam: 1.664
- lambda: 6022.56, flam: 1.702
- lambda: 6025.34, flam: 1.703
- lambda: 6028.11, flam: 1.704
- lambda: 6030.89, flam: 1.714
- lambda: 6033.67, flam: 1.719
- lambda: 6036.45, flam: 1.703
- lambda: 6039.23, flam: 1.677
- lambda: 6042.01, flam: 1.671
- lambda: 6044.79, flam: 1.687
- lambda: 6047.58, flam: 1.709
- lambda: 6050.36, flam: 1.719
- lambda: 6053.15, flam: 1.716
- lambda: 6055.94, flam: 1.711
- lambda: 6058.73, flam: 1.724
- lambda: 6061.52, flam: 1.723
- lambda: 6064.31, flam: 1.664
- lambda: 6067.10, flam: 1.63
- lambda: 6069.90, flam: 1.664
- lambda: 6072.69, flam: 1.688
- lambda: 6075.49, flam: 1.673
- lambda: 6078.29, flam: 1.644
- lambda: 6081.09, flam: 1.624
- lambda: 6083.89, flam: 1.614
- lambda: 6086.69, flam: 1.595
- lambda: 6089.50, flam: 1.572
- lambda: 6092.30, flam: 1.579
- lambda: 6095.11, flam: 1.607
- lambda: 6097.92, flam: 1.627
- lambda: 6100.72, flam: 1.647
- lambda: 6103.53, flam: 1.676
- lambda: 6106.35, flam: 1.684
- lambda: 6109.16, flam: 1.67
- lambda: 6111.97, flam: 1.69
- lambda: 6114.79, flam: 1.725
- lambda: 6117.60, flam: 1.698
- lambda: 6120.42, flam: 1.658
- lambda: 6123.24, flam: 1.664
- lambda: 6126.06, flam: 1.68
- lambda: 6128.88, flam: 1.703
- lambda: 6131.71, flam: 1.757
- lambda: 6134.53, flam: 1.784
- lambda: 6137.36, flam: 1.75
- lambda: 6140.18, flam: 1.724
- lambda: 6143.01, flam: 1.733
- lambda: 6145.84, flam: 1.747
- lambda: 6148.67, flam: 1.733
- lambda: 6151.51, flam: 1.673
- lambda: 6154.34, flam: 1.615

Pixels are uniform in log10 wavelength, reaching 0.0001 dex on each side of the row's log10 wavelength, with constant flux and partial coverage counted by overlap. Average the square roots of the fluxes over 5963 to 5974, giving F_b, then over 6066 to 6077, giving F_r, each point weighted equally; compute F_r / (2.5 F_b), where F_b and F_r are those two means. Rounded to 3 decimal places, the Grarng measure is 0.401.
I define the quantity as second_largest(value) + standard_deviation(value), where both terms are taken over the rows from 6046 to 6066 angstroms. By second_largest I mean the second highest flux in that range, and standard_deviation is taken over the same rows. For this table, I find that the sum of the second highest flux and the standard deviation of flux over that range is 1.74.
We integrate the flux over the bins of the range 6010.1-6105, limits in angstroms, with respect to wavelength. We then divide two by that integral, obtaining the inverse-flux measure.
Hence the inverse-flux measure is 0.01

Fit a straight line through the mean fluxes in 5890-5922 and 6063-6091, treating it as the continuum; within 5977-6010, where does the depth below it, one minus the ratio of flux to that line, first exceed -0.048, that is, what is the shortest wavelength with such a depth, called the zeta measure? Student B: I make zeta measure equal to 5978.35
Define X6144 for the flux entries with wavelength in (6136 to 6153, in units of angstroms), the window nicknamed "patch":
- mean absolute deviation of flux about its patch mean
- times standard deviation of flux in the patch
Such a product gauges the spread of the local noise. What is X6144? 0.0005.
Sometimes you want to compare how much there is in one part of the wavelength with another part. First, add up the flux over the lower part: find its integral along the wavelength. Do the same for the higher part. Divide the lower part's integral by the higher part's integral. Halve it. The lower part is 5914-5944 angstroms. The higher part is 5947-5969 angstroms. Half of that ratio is 0.69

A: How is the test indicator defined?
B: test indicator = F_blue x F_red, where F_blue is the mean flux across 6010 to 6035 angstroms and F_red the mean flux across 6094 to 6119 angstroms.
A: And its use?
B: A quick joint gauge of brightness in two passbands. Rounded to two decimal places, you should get 2.80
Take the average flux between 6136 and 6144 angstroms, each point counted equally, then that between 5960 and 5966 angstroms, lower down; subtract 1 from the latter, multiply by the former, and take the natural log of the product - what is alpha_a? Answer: 0.10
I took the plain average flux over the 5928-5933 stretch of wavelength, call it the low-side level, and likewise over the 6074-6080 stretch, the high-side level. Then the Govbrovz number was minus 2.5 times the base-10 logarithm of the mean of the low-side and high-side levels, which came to -0.552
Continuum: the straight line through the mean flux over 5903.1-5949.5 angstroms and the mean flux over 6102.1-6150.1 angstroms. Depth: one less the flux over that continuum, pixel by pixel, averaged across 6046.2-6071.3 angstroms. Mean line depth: -0.016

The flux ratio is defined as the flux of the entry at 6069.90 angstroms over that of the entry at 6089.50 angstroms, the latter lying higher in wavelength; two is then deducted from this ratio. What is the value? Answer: -0.94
